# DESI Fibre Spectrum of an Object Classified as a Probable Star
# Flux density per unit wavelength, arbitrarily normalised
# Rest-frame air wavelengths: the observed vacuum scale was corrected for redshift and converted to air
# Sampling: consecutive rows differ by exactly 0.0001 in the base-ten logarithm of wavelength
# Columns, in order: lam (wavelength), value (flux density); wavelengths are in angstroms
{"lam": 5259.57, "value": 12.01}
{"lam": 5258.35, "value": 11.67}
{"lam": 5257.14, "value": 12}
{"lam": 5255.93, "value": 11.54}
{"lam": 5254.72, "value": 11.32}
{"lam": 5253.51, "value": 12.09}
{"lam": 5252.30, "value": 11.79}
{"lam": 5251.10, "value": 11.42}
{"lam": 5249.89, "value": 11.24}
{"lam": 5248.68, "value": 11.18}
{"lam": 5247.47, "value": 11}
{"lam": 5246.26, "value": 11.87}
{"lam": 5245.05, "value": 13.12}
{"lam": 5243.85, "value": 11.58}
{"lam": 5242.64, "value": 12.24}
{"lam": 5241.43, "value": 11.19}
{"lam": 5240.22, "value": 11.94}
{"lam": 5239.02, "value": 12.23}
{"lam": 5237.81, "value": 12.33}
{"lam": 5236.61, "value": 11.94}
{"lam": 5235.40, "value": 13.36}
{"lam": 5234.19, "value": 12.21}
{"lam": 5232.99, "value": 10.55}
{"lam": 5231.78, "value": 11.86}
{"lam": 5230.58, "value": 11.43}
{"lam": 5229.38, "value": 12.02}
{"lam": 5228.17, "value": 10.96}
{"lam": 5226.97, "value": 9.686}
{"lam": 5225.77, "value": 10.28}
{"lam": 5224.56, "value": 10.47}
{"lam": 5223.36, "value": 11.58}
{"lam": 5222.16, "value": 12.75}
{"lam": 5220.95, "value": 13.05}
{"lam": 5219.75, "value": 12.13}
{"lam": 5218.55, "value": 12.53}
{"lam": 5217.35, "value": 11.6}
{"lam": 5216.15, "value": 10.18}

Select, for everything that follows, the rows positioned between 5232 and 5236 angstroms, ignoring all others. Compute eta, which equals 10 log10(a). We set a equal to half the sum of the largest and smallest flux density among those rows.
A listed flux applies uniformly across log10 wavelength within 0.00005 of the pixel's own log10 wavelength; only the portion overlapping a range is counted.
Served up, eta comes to 10.8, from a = 12.0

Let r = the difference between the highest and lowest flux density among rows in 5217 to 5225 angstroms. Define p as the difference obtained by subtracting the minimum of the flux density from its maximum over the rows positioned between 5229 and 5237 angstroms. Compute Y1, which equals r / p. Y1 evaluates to 0.9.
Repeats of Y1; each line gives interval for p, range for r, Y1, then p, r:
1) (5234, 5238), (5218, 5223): 0.6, 1.4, 0.9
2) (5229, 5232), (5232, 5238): 4.8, 0.6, 2.8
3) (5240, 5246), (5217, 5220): 0.5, 1.9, 0.9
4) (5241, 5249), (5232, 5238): 1.3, 2.1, 2.8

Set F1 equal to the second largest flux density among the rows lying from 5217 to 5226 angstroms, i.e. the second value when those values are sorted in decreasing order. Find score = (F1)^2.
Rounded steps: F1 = 12.75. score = 163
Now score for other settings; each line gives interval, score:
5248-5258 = 144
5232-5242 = 152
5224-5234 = 141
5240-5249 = 150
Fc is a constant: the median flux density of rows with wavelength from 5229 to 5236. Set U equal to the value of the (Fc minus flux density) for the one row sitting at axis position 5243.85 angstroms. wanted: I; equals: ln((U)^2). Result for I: -2.0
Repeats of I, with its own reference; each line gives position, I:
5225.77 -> 1.0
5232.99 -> 0.7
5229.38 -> -5.1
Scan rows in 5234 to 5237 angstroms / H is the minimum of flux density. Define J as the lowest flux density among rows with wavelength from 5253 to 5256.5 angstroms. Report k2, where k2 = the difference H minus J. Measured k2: 0.6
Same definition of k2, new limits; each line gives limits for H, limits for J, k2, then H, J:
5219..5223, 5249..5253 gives 0.9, 12.13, 11.24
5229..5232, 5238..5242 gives 0.2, 11.43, 11.19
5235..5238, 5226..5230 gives 2.3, 11.94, 9.686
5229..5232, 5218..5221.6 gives -0.7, 11.43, 12.13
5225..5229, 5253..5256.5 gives -1.6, 9.686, 11.32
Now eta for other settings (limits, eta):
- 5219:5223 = 11.0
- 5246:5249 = 10.6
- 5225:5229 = 10.1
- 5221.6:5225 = 10.6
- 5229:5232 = 10.7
